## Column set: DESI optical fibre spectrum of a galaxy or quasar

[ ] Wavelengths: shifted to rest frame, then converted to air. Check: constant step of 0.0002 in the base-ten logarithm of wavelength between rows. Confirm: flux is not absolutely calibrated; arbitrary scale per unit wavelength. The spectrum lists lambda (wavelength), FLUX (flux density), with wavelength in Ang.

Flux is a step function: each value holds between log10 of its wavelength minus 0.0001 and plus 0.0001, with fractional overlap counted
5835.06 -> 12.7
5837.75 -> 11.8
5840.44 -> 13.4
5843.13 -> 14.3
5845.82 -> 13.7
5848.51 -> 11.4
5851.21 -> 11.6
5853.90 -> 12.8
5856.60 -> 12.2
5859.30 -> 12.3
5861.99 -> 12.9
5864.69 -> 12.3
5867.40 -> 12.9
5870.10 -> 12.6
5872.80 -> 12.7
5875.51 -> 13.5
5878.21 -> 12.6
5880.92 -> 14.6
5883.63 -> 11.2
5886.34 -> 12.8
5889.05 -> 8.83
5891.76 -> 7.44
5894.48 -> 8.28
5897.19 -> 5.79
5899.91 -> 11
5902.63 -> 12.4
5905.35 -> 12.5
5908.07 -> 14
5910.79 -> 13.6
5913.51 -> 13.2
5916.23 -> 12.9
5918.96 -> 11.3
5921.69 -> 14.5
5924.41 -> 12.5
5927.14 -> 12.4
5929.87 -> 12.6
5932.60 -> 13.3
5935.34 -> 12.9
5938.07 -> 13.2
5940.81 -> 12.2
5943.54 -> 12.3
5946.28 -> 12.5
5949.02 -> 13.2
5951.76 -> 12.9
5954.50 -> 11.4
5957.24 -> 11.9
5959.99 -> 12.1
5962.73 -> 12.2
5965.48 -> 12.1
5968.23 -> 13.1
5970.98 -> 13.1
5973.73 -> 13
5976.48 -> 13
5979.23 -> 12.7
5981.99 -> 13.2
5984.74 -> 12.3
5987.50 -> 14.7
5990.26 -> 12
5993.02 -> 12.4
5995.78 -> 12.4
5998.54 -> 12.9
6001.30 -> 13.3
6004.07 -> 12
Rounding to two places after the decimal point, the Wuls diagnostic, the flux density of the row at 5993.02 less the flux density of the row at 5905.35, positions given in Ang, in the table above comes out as -0.10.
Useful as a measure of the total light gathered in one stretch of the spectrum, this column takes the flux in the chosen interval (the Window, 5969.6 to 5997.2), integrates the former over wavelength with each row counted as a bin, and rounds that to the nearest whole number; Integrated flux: 355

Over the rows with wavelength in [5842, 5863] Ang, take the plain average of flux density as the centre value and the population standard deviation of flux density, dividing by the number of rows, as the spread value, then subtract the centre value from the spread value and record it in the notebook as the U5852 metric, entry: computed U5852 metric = -11.7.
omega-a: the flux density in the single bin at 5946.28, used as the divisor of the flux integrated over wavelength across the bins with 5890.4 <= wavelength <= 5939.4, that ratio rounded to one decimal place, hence 46.6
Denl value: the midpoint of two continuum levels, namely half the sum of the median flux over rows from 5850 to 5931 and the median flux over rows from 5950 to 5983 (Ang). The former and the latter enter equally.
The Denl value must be 12.7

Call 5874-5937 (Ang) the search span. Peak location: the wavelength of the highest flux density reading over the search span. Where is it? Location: 5880.92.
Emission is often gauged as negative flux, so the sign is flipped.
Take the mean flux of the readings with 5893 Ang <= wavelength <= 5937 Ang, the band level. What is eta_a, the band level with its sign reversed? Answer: -12.1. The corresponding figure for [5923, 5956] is -12.6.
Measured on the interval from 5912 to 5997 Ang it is -12.7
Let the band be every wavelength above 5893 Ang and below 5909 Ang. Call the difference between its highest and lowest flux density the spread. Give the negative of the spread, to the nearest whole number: -8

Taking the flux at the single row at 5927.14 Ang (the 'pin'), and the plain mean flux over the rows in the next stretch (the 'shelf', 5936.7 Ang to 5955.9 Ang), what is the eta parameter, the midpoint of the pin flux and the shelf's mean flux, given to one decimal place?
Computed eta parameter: 12.5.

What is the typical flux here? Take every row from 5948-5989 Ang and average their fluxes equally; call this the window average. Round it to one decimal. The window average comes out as 12.7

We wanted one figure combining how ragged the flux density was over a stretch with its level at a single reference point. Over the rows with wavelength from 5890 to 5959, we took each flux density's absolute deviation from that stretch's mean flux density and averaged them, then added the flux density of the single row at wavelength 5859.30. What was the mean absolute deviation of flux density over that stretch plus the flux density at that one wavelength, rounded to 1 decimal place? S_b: 13.7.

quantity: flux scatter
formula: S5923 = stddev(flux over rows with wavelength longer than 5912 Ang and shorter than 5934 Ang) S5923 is 0.9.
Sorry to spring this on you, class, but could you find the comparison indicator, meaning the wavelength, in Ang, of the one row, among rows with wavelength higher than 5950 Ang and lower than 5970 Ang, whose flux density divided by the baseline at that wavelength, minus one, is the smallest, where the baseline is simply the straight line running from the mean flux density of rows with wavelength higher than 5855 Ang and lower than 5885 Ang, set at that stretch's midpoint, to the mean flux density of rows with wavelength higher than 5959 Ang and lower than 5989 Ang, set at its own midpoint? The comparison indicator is 5954.50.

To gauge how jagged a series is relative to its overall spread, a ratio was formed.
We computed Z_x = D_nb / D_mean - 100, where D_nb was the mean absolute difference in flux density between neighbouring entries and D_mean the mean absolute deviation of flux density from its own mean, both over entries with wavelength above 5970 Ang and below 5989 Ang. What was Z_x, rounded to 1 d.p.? -98.5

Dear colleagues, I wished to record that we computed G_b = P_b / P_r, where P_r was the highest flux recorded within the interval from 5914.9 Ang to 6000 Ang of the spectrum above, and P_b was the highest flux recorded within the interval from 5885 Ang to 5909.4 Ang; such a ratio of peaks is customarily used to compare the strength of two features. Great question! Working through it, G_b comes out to 0.95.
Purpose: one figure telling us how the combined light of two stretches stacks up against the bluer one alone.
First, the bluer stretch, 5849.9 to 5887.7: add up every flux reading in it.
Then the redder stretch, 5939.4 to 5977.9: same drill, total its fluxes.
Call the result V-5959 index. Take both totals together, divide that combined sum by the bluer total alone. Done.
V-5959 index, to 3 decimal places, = 1.989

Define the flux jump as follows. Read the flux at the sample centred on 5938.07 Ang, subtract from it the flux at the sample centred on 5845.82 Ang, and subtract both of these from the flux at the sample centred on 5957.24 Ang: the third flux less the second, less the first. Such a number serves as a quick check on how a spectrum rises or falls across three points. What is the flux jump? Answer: -15.0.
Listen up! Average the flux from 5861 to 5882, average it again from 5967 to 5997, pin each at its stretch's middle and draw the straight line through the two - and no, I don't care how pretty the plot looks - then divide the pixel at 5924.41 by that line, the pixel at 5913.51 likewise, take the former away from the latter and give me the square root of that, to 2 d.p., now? 0.23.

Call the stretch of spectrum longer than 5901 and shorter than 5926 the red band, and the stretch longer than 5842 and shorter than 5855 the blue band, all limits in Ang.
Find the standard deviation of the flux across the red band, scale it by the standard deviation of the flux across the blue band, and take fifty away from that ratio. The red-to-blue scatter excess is -49.2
